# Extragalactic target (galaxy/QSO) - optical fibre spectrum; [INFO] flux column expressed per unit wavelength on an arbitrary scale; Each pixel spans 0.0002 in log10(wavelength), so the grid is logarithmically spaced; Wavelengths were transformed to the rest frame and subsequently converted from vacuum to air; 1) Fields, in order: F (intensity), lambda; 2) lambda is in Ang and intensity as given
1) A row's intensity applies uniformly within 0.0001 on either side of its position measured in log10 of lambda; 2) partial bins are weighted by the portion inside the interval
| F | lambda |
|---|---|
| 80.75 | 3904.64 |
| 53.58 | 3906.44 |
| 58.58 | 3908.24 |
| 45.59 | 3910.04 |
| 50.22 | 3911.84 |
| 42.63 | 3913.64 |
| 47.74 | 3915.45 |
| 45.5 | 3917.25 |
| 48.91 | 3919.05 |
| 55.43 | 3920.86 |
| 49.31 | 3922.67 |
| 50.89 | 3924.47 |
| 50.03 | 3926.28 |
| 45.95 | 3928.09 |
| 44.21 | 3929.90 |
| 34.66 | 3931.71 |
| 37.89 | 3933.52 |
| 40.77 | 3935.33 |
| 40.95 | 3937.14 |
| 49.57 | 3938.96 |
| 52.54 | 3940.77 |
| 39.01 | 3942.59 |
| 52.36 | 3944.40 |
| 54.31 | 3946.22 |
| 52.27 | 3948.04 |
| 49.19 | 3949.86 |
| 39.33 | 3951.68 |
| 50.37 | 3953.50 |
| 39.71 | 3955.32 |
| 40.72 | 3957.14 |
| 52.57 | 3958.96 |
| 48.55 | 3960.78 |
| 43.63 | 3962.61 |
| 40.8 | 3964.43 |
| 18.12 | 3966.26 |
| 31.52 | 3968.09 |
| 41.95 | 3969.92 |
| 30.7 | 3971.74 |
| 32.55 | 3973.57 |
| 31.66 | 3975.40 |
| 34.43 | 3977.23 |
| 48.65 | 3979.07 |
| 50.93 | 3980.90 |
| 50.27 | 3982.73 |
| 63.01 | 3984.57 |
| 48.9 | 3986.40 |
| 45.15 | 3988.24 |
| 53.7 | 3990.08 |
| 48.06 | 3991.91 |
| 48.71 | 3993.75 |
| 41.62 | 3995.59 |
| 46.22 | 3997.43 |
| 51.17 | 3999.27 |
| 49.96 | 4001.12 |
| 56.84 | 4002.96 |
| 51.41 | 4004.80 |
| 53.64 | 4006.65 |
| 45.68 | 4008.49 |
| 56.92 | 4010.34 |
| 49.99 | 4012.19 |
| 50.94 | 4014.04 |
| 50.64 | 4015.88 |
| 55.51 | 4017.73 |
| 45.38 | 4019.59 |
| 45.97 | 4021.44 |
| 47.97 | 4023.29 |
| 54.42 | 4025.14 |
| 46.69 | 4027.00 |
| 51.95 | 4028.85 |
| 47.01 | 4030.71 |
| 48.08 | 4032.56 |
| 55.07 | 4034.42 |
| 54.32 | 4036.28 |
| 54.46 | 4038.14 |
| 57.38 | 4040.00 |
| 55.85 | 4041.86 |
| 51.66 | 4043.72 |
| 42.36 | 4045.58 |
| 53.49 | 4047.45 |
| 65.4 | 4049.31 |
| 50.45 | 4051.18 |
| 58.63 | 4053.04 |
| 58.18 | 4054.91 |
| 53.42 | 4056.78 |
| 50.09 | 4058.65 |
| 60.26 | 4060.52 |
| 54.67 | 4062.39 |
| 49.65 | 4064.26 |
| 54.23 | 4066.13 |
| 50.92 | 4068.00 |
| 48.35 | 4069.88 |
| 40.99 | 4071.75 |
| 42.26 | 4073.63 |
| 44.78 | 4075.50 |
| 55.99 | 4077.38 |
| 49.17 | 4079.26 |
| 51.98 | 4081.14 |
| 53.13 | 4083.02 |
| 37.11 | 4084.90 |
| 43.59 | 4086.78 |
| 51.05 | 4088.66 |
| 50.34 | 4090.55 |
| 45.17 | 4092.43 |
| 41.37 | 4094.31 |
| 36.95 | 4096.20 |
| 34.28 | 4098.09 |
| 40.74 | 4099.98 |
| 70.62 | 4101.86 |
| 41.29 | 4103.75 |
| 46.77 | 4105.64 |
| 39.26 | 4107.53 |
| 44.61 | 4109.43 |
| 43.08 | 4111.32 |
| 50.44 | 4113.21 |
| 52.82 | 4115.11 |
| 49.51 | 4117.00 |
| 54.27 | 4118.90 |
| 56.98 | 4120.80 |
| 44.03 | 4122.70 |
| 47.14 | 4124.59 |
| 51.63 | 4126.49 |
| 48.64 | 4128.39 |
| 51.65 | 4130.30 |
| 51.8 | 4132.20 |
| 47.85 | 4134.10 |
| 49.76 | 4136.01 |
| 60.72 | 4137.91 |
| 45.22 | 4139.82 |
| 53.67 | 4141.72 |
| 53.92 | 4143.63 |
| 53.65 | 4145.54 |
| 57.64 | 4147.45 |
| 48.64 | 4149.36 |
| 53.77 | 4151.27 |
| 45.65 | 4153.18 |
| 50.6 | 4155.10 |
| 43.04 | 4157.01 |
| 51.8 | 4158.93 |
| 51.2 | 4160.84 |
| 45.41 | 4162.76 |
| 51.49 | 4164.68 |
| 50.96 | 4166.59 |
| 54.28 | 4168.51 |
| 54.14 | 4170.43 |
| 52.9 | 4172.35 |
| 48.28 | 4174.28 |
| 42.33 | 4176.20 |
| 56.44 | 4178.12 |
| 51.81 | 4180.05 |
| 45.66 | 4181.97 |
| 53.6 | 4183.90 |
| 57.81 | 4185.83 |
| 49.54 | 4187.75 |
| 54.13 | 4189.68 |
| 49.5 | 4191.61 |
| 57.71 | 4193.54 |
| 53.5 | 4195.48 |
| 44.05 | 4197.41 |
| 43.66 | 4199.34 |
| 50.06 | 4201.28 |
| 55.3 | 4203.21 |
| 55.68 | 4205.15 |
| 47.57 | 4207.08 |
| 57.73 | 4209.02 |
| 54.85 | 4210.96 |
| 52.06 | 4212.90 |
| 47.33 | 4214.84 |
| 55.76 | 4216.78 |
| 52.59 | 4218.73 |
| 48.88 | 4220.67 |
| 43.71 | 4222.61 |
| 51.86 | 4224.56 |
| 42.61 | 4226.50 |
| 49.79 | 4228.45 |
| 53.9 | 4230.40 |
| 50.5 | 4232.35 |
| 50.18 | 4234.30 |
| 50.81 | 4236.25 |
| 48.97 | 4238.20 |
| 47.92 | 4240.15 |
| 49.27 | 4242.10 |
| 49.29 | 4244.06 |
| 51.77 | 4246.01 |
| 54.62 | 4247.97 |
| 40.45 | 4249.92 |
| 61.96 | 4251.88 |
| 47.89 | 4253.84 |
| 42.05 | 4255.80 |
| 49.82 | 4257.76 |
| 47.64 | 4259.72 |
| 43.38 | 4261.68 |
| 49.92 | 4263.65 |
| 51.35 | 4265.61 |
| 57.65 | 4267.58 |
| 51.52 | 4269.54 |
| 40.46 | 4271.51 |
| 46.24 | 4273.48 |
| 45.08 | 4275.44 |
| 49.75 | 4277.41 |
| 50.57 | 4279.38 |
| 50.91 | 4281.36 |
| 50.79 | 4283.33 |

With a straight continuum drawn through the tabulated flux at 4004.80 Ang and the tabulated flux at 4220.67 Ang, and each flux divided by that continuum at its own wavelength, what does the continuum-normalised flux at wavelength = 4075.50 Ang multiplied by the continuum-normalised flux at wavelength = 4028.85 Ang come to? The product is 0.90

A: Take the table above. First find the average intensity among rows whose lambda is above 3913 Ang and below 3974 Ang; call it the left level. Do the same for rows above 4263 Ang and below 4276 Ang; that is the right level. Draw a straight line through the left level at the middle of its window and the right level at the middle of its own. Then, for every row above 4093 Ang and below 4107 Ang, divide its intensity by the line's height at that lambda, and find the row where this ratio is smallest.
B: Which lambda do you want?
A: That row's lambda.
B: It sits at 4098.09 Ang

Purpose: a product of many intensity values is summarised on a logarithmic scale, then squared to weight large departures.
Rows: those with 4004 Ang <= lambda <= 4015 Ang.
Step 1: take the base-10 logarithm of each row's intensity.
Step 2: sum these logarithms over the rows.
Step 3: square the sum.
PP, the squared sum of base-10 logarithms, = 105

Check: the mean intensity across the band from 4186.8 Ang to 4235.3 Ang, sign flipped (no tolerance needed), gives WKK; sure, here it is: -50.9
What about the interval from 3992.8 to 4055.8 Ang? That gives -51.6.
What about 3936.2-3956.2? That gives -47.2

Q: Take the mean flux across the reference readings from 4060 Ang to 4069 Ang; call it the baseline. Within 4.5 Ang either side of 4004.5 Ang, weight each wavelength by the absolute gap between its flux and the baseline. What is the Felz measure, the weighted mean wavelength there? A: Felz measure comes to 4005.4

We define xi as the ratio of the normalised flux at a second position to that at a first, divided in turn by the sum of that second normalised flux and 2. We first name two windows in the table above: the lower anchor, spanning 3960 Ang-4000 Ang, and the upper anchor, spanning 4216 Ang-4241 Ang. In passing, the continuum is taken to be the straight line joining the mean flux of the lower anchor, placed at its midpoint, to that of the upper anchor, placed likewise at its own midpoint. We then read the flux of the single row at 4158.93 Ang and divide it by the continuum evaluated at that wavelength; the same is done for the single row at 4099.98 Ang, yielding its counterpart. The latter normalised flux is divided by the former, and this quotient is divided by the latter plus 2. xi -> 0.282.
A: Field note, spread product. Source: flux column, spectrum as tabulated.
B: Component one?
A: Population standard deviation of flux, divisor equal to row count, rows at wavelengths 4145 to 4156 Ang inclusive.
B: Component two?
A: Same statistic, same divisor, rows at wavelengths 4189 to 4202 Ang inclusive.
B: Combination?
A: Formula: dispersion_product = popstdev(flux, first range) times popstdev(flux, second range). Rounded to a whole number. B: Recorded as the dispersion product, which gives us 19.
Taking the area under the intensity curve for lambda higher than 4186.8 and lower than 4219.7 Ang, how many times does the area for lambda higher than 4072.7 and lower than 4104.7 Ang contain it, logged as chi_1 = 0.87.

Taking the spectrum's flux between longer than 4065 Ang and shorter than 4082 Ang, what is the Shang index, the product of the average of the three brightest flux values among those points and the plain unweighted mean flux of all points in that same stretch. 2635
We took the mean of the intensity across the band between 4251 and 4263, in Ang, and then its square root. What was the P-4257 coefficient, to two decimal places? 6.98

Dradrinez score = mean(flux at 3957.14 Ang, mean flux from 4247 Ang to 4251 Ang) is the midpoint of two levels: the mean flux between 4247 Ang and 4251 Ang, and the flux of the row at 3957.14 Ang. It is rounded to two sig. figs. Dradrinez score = 44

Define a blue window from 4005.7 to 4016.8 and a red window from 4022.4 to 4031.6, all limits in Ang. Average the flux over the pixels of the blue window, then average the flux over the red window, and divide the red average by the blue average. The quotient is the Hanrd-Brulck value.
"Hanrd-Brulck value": 0.97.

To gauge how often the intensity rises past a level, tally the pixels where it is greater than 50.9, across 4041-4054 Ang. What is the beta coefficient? 5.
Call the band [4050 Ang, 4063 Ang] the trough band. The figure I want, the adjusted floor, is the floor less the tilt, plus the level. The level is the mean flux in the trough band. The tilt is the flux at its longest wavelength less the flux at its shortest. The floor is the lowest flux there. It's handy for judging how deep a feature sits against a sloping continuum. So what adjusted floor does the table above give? 101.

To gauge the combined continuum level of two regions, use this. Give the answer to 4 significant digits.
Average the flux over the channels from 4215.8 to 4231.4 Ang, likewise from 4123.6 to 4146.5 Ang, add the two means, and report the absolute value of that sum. 101.2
